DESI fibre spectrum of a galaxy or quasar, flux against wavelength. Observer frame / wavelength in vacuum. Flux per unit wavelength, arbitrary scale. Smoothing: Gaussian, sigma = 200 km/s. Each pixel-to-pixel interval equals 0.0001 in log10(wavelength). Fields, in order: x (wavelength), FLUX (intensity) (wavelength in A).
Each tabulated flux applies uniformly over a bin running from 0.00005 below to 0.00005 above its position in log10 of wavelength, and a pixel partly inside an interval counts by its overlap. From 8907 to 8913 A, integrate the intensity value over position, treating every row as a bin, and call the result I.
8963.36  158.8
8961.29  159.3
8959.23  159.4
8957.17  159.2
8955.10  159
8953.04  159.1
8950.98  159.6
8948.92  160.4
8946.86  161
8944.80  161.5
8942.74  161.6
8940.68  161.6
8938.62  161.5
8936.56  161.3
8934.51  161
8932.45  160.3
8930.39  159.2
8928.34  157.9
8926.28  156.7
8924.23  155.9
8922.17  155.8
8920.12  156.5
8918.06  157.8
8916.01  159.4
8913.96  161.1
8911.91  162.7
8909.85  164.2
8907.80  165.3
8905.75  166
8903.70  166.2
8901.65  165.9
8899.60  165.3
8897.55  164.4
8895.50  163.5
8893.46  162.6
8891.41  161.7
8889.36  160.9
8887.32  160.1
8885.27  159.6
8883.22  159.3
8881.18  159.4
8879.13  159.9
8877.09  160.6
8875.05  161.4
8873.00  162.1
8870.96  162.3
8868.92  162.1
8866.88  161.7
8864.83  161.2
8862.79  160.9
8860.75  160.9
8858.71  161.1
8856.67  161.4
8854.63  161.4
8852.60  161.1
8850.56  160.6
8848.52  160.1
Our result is 983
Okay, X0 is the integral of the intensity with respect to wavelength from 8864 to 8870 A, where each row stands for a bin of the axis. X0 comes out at 969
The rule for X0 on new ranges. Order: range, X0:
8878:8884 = 958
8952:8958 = 954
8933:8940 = 1129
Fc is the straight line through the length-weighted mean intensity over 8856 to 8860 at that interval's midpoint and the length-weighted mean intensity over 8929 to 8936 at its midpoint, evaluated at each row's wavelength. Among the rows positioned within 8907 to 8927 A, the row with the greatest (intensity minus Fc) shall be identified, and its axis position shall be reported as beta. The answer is 8907.80 A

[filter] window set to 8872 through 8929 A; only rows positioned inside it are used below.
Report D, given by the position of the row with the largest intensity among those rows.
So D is 8903.70 A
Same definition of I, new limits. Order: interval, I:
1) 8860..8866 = 965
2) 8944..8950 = 966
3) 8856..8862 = 967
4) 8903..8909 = 995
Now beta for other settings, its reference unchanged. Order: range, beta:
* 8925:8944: 8942.74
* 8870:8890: 8870.96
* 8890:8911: 8903.70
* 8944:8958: 8944.80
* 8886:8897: 8895.50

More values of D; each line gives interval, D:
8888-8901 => 8899.60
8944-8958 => 8944.80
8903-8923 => 8903.70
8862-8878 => 8870.96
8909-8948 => 8909.85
